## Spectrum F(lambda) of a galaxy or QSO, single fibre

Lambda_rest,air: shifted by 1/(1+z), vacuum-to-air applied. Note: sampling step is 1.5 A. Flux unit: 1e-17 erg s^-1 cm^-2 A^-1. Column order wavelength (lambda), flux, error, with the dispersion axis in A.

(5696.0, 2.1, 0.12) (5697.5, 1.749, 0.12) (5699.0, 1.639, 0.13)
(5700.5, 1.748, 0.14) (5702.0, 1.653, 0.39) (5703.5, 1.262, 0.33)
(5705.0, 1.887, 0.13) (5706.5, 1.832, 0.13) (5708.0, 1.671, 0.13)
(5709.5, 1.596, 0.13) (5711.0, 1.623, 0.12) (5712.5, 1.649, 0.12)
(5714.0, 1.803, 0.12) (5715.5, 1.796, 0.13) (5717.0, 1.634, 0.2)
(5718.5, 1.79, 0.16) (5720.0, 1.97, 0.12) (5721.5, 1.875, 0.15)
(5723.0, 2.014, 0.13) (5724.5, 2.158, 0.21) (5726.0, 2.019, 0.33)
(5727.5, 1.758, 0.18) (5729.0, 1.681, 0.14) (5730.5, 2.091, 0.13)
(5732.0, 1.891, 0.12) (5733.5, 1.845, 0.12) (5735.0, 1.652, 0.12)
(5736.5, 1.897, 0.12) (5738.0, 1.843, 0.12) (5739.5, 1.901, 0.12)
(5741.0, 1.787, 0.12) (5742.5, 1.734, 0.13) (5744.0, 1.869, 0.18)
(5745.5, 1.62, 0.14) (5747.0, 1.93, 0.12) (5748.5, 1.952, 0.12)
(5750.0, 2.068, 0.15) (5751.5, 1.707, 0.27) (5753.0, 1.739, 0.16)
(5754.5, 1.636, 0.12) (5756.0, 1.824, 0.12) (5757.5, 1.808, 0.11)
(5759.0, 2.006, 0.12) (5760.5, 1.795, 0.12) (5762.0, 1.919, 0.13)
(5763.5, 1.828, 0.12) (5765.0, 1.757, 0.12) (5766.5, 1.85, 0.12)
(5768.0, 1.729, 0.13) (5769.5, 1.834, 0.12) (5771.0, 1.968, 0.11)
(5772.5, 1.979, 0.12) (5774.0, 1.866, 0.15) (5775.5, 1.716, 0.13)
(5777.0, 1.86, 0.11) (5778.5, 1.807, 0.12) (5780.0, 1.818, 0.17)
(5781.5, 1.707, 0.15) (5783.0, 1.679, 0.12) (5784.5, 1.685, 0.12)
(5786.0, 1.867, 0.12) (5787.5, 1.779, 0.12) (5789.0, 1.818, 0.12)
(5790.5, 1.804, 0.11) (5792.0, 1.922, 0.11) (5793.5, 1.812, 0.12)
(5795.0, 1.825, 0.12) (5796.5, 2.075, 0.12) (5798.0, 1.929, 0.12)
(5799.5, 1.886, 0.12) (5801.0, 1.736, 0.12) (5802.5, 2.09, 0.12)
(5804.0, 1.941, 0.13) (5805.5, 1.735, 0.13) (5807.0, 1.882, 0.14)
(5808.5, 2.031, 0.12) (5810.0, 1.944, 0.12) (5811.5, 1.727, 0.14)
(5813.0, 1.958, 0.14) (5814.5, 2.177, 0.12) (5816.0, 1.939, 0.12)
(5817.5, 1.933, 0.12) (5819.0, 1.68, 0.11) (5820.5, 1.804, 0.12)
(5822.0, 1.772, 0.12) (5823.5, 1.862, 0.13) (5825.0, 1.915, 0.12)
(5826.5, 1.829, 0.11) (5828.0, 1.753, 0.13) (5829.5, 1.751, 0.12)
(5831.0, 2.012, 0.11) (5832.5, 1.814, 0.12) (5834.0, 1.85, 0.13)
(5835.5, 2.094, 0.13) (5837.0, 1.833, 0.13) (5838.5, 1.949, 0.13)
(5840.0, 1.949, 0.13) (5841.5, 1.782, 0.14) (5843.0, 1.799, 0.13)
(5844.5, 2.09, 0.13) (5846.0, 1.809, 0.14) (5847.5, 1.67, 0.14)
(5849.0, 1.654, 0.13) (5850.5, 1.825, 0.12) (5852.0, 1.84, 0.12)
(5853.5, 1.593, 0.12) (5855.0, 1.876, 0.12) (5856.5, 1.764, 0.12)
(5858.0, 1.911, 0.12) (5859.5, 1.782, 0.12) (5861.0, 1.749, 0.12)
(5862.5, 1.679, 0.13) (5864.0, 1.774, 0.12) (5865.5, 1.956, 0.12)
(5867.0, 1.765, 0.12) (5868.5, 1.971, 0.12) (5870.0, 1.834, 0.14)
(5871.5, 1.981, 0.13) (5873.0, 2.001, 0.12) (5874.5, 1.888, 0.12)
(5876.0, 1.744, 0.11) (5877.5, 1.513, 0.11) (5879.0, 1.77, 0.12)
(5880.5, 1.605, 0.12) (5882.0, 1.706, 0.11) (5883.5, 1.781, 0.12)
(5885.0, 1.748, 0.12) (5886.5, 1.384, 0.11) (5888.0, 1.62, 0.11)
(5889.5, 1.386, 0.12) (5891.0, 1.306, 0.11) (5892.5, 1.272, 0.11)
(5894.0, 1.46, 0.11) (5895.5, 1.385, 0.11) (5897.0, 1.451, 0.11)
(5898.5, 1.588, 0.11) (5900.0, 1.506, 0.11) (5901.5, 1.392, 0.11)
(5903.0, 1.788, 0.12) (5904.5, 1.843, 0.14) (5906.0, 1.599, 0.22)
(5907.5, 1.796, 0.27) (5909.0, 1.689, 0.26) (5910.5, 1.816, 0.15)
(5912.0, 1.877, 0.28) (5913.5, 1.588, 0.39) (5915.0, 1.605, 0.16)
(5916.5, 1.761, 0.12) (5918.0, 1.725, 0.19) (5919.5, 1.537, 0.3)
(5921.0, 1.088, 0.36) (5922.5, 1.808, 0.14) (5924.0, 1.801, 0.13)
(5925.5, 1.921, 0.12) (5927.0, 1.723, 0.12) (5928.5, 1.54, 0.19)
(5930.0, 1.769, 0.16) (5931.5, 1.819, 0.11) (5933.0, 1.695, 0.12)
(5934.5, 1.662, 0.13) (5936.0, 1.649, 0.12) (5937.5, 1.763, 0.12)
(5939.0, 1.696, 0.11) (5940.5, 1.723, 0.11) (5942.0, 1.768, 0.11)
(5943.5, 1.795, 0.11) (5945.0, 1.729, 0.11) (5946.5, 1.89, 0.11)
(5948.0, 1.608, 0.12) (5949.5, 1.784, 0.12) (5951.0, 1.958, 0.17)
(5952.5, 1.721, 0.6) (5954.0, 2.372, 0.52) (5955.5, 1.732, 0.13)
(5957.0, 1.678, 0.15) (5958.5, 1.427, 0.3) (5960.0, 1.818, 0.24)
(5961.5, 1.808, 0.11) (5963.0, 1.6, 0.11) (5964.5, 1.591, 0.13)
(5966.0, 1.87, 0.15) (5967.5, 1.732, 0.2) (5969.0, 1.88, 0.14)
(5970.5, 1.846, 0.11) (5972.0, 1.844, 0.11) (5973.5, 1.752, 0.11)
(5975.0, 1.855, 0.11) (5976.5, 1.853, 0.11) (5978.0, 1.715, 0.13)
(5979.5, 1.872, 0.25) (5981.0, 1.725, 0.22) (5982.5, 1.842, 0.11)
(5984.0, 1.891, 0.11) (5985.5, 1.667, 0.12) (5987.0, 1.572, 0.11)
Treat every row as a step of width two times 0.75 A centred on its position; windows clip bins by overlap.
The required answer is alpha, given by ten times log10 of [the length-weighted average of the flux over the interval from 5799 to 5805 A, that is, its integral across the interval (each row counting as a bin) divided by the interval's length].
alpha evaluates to 2.80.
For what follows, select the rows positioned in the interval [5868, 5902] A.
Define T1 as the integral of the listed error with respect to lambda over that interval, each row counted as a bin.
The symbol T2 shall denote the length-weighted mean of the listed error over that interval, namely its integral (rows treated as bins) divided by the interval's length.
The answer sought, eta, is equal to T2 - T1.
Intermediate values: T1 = 3.9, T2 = 0.116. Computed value -3.8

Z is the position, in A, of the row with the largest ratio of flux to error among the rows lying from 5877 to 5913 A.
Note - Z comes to 5882.0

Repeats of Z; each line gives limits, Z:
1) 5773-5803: 5792.0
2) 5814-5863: 5831.0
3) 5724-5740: 5730.5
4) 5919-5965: 5946.5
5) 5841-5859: 5844.5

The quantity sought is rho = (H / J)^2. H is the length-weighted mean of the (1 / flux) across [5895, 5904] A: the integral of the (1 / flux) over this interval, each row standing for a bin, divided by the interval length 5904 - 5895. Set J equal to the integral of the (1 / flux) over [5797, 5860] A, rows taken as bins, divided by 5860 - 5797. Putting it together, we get 1.5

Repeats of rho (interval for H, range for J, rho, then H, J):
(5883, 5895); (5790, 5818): 1.7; 0.682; 0.525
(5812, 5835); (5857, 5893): 0.8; 0.537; 0.592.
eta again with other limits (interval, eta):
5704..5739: -5.0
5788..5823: -4.2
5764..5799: -4.2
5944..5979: -6.0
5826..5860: -4.2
